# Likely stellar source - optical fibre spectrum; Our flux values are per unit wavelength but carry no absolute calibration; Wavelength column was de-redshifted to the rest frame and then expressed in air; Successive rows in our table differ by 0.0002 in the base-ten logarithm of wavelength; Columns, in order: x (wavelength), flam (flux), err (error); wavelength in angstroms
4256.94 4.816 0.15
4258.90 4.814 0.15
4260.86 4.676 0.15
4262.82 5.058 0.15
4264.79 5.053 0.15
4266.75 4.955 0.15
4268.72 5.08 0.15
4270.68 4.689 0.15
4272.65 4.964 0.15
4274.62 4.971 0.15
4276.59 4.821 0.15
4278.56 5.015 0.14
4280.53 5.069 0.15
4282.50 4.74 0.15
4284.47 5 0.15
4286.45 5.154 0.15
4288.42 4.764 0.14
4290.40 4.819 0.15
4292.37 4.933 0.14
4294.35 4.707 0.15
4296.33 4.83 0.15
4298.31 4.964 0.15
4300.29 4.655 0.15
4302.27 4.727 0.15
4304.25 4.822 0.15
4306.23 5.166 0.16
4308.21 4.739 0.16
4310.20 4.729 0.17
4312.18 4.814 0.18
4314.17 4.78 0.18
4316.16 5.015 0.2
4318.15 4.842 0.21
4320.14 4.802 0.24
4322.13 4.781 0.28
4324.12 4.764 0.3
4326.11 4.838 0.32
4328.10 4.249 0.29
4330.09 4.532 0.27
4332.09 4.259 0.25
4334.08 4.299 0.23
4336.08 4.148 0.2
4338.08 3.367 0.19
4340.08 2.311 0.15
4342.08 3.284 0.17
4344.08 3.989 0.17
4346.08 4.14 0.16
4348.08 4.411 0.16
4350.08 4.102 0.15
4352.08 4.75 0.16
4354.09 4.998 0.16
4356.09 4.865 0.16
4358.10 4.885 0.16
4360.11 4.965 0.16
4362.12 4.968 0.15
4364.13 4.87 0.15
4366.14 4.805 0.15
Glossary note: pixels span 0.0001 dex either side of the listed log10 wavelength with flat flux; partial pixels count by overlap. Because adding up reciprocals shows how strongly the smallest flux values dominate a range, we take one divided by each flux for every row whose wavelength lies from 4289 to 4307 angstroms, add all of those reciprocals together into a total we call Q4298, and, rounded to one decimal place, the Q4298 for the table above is 1.9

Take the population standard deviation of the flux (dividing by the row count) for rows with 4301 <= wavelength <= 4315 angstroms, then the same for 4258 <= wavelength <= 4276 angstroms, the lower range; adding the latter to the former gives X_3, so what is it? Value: 0.29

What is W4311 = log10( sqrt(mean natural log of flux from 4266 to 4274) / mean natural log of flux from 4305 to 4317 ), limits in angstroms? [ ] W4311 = -0.098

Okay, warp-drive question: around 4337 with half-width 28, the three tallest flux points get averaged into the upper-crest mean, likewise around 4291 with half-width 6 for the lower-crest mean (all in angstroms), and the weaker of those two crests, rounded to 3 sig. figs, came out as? 4.97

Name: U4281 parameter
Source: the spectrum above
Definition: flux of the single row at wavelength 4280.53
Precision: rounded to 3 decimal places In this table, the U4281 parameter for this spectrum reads 5.069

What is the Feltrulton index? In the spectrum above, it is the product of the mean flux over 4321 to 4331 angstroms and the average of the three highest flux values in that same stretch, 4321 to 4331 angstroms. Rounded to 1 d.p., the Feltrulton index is 22.2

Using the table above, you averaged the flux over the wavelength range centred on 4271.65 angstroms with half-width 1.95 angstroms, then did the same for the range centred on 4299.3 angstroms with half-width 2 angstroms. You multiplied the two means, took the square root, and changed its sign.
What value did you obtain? -4.82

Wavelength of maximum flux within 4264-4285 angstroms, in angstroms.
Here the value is 4268.72 angstroms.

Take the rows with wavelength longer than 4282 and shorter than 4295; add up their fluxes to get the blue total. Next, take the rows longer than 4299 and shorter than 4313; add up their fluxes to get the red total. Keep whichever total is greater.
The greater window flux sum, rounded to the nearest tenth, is 34.1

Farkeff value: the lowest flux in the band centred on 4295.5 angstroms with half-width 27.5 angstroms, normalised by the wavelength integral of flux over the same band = 0.017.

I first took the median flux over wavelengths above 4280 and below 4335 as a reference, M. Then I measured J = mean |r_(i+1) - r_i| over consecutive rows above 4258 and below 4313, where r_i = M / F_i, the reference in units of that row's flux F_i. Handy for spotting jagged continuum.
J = 0.0367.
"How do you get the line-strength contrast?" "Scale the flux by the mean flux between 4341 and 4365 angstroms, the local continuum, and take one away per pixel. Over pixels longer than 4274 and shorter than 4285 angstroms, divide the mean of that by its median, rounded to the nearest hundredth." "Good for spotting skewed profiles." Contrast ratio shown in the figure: 0.89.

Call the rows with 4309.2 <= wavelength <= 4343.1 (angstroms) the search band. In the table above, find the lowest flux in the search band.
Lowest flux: 2.311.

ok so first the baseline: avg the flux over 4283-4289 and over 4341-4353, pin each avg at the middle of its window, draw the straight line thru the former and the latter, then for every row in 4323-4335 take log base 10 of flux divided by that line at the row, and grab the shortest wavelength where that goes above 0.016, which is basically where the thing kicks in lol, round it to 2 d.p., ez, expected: 4324.12 angstroms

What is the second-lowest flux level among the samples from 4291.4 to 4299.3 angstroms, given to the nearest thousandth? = 4.830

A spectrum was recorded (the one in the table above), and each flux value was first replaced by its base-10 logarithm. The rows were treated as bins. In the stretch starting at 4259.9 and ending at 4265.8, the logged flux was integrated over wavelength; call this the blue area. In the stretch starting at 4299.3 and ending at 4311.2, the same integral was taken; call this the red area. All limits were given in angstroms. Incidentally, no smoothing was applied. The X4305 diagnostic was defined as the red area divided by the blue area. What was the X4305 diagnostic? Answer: 2.0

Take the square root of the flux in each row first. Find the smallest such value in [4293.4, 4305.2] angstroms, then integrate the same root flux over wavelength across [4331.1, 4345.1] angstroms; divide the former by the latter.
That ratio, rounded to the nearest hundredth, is 0.08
